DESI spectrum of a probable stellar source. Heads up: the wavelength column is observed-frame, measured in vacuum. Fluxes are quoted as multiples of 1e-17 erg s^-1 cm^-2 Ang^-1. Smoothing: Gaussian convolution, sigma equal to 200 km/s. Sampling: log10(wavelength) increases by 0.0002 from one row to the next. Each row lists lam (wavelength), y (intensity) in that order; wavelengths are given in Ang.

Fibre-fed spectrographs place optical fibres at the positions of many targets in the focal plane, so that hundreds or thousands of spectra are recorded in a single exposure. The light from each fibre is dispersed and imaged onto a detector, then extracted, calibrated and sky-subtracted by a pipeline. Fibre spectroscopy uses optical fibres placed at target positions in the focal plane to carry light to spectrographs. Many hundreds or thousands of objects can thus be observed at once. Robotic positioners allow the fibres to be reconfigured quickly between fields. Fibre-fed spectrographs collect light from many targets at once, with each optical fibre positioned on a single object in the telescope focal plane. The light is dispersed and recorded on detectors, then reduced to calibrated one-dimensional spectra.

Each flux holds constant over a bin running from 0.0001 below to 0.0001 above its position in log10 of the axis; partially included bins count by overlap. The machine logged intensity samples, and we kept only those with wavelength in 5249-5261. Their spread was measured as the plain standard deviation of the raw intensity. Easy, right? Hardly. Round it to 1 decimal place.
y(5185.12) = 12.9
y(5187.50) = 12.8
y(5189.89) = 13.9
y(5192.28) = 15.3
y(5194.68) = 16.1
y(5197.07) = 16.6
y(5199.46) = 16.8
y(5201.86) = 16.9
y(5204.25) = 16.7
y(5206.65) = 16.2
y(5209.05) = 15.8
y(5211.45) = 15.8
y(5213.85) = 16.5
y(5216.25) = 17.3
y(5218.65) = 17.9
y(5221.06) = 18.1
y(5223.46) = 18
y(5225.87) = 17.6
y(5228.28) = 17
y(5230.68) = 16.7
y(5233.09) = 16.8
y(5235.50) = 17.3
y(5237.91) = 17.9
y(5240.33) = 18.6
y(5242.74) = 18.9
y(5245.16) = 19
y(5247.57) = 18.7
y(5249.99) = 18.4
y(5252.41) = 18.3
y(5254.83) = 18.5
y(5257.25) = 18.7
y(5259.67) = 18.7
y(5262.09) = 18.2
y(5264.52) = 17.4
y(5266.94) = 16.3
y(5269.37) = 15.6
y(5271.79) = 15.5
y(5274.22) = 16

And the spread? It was 0.2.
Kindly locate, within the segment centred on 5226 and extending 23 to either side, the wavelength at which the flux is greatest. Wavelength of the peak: 5245.16 Ang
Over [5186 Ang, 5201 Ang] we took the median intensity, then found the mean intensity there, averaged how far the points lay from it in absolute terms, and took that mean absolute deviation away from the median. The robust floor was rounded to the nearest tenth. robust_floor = 14.4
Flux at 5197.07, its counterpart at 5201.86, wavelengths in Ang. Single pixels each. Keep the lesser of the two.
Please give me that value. 16.6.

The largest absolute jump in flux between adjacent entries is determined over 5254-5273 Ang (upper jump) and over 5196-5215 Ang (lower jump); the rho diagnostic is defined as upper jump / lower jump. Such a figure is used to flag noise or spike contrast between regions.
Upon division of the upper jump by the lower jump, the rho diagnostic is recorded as 1.57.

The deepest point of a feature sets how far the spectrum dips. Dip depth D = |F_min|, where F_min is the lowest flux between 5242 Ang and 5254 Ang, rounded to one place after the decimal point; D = 18.3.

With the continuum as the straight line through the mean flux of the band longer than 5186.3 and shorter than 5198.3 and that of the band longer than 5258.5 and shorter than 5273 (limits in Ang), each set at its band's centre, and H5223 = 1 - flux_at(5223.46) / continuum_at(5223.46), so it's -0.14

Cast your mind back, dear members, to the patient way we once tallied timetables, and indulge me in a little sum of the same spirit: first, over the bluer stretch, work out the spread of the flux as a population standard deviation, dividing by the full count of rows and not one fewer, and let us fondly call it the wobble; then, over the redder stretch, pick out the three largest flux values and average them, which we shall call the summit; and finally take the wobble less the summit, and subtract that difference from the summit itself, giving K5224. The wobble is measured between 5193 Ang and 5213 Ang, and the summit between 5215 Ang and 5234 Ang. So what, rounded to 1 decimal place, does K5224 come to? 35.6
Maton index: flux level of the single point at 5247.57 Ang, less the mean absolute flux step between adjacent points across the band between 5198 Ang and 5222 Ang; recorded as 18.3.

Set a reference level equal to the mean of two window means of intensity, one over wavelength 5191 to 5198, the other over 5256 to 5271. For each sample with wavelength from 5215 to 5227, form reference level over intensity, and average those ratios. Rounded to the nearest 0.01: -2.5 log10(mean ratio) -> 0.07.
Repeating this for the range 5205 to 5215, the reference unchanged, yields -0.04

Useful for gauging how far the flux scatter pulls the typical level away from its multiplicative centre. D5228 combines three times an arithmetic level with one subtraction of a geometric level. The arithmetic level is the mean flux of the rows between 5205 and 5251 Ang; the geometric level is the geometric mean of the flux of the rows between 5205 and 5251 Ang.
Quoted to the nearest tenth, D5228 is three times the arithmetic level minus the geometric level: 35.0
